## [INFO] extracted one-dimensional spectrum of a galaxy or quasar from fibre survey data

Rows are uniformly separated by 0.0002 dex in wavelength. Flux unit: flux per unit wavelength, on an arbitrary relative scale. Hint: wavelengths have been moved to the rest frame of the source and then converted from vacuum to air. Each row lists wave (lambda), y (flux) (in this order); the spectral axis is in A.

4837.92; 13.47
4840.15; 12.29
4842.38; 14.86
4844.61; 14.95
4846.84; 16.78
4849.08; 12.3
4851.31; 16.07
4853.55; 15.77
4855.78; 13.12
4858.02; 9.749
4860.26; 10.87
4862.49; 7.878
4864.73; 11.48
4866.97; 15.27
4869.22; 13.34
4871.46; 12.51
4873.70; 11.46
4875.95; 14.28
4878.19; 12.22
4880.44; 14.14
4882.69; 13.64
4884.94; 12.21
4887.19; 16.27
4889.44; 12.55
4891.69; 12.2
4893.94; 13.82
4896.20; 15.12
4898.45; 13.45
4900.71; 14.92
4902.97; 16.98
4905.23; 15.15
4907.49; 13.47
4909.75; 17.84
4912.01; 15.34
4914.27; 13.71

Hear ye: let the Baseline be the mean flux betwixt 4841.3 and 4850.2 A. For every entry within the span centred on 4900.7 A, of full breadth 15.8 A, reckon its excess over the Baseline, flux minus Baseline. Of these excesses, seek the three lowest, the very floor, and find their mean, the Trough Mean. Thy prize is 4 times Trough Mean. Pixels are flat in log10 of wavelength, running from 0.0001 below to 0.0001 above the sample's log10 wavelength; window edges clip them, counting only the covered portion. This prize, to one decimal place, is -4.6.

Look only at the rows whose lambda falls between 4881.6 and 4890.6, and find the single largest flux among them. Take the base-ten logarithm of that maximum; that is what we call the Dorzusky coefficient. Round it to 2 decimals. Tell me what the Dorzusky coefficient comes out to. 1.21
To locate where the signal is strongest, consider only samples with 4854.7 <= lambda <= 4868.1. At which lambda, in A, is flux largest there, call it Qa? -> 4866.97 A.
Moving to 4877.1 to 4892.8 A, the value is 4887.19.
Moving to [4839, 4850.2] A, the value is 4846.84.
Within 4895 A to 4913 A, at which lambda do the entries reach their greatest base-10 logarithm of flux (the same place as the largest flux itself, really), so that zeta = 4909.75 A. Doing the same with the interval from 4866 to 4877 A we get 4866.97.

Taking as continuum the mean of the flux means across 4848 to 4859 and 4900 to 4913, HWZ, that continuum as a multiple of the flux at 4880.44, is 1.03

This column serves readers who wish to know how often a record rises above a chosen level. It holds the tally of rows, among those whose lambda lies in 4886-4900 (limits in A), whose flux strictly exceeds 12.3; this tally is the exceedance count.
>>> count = 5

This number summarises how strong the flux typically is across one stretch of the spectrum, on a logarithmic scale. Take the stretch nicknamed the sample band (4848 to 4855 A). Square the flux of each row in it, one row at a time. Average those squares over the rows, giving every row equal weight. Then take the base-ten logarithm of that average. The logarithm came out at 2.34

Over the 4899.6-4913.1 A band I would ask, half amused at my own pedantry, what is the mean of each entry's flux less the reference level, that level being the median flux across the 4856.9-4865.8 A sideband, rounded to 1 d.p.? 5.3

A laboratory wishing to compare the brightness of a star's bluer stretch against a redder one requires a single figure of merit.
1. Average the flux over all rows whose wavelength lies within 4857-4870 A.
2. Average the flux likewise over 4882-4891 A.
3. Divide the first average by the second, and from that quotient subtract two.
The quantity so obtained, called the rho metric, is -1.16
